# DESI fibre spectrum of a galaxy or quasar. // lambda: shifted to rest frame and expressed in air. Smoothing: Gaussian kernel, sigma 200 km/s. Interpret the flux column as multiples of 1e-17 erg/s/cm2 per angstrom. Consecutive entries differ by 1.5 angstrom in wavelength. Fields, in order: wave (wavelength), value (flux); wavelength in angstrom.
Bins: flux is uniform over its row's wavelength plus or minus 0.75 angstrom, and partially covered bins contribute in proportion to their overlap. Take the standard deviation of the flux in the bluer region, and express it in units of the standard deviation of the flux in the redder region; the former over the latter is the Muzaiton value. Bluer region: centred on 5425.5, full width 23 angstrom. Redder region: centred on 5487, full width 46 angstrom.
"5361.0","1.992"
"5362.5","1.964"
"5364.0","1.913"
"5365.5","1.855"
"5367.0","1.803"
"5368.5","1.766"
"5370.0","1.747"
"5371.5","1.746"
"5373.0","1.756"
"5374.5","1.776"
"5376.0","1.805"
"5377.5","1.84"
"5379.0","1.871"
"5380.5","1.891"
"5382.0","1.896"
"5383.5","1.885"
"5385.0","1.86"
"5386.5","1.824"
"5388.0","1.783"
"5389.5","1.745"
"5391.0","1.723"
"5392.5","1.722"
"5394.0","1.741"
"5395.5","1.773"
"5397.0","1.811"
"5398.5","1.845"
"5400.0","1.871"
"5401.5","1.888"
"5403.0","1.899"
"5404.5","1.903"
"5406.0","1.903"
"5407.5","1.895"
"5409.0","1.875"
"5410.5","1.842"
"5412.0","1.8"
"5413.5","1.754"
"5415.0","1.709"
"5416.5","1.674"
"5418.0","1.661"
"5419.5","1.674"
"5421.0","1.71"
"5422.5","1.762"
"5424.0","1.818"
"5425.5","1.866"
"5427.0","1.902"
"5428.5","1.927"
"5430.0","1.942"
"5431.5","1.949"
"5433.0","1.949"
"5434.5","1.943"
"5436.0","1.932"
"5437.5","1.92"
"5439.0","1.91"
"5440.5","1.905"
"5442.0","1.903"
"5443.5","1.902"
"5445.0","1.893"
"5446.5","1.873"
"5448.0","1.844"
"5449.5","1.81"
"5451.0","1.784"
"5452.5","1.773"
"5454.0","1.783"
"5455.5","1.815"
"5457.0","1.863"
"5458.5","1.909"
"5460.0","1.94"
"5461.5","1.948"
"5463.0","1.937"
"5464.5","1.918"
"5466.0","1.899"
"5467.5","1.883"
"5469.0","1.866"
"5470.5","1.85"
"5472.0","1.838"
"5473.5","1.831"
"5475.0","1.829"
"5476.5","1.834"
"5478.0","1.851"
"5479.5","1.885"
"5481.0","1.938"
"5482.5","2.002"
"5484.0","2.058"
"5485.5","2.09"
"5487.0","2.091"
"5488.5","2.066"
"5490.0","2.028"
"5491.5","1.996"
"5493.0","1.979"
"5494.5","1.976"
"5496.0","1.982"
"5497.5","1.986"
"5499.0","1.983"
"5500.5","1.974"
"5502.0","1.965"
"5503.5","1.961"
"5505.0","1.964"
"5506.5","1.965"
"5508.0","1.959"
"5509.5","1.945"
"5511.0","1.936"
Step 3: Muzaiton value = 1.5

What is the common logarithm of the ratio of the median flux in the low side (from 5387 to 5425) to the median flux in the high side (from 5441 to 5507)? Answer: -0.031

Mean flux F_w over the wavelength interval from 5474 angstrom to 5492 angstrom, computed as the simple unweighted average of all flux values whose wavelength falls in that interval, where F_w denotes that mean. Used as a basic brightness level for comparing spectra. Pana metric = 1.97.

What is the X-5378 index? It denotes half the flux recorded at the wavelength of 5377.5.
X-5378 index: 0.92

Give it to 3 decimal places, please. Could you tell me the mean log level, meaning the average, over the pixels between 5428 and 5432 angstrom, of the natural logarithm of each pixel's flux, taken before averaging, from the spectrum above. 0.662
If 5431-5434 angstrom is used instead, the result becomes 0.667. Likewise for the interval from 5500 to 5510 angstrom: 0.674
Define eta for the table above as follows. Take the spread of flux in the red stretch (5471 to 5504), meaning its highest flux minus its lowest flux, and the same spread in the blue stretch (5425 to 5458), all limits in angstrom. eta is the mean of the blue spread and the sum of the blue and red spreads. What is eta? 0.307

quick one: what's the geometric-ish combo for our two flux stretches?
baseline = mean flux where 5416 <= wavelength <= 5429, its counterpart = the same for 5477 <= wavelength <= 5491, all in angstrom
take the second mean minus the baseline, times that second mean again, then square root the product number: 0.67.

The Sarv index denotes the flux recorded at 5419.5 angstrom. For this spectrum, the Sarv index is 1.674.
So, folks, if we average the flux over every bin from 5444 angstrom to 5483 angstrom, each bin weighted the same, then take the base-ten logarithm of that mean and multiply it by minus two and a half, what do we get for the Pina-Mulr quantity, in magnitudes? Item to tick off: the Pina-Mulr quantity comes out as -0.679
